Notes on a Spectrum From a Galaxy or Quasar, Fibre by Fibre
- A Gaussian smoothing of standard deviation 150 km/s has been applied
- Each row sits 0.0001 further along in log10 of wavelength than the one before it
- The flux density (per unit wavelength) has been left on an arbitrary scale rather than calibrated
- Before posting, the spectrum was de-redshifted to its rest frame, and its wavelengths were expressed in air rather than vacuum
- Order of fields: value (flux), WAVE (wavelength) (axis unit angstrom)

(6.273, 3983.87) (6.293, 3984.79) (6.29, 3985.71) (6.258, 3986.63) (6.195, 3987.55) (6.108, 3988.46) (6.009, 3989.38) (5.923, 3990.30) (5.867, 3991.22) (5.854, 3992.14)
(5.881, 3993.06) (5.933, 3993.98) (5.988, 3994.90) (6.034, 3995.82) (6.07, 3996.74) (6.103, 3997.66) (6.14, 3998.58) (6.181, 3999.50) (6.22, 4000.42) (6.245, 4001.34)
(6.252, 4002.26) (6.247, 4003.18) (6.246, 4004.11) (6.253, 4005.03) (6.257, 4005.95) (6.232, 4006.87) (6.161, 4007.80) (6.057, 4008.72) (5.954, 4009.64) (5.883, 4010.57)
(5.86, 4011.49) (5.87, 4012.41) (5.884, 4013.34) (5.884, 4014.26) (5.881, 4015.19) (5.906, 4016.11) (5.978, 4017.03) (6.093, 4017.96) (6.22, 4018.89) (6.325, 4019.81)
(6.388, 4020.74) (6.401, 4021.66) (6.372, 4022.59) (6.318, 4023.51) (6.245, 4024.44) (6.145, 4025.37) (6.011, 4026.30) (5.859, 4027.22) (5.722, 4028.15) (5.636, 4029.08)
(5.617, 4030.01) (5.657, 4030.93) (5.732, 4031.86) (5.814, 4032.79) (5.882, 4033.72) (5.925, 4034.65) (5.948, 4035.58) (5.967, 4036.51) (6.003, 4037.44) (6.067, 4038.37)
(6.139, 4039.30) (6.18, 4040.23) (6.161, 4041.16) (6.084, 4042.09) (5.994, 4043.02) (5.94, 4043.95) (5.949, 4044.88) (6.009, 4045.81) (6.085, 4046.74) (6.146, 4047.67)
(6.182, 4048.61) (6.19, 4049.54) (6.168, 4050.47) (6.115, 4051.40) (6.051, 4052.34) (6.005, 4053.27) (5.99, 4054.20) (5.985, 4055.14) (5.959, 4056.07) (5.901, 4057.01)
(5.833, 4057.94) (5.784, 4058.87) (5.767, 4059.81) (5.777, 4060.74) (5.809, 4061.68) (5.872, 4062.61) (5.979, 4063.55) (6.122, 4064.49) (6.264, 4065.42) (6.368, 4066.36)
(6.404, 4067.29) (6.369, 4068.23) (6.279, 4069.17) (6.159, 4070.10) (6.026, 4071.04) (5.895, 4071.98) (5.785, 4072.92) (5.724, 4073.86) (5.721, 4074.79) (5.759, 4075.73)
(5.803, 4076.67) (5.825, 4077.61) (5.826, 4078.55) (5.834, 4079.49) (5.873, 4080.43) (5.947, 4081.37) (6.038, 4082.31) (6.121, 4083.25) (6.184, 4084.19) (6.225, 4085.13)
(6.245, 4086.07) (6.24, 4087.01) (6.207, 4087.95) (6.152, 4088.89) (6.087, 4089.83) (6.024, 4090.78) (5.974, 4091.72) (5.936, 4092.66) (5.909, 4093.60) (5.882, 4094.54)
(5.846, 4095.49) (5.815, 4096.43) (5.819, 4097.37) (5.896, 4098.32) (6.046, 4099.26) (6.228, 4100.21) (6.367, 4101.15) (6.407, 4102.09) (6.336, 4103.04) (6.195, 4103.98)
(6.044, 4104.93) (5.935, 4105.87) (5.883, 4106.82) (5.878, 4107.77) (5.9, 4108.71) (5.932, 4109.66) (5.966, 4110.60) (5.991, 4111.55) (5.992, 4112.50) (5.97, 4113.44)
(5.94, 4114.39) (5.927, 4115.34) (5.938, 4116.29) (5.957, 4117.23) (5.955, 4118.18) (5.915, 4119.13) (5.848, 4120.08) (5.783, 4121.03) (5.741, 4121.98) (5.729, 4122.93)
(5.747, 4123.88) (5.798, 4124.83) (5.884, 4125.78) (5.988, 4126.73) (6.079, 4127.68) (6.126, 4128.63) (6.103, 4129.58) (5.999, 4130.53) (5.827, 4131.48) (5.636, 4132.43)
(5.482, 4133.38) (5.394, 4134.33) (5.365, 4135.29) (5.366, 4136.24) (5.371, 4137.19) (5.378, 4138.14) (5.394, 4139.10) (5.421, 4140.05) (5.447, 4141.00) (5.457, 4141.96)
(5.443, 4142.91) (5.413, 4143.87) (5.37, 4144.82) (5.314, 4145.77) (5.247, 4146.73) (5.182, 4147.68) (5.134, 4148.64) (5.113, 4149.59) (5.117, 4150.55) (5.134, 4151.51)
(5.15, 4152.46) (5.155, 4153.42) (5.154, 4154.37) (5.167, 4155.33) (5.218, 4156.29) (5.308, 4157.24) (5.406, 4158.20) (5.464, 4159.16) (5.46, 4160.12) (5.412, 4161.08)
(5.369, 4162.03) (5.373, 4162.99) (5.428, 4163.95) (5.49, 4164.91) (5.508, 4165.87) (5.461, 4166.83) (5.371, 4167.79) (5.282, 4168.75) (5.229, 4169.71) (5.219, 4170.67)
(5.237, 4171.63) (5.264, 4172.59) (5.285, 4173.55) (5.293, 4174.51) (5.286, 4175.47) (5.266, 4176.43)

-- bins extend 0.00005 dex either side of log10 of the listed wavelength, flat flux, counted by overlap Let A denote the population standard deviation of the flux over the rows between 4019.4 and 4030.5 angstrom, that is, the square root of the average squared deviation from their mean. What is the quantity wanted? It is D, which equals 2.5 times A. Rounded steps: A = 0.29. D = 0.7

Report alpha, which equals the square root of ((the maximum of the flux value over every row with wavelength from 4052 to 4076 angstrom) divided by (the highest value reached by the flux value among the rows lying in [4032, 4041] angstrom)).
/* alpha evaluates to 1.018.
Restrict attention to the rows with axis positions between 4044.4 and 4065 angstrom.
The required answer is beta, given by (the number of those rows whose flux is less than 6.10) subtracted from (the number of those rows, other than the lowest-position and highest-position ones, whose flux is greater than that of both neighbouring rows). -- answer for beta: -15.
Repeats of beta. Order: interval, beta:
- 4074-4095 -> -14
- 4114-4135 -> -18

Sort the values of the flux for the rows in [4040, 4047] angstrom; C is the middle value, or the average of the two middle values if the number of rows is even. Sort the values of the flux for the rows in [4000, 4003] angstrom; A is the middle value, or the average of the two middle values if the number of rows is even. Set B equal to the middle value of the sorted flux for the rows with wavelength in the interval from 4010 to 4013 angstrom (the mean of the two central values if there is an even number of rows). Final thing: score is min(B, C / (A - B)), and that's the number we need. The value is 6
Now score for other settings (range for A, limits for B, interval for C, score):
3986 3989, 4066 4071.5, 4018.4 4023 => -50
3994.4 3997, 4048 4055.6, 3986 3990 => -126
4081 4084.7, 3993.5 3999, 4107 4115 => 6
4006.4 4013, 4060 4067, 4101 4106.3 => -251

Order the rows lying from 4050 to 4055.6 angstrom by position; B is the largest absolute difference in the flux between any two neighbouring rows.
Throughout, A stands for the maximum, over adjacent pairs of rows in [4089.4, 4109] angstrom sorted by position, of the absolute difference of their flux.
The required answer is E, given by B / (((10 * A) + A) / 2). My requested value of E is 0.06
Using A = 0.182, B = 0.06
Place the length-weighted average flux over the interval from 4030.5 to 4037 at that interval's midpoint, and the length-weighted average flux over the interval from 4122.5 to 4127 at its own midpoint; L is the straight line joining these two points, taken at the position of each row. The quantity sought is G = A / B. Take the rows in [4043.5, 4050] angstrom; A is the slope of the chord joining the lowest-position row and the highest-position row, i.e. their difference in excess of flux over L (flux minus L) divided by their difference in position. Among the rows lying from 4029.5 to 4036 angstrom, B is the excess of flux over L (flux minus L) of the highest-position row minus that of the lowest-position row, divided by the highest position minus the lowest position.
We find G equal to 0.8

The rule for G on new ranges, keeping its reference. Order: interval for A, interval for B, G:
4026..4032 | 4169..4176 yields -4.9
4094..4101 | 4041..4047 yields -4.6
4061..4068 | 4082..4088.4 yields 3.5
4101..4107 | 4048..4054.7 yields 2.5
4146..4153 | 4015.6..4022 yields -0.2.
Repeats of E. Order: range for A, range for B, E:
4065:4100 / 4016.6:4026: 0.15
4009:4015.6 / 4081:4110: 0.47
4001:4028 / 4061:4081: 0.17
